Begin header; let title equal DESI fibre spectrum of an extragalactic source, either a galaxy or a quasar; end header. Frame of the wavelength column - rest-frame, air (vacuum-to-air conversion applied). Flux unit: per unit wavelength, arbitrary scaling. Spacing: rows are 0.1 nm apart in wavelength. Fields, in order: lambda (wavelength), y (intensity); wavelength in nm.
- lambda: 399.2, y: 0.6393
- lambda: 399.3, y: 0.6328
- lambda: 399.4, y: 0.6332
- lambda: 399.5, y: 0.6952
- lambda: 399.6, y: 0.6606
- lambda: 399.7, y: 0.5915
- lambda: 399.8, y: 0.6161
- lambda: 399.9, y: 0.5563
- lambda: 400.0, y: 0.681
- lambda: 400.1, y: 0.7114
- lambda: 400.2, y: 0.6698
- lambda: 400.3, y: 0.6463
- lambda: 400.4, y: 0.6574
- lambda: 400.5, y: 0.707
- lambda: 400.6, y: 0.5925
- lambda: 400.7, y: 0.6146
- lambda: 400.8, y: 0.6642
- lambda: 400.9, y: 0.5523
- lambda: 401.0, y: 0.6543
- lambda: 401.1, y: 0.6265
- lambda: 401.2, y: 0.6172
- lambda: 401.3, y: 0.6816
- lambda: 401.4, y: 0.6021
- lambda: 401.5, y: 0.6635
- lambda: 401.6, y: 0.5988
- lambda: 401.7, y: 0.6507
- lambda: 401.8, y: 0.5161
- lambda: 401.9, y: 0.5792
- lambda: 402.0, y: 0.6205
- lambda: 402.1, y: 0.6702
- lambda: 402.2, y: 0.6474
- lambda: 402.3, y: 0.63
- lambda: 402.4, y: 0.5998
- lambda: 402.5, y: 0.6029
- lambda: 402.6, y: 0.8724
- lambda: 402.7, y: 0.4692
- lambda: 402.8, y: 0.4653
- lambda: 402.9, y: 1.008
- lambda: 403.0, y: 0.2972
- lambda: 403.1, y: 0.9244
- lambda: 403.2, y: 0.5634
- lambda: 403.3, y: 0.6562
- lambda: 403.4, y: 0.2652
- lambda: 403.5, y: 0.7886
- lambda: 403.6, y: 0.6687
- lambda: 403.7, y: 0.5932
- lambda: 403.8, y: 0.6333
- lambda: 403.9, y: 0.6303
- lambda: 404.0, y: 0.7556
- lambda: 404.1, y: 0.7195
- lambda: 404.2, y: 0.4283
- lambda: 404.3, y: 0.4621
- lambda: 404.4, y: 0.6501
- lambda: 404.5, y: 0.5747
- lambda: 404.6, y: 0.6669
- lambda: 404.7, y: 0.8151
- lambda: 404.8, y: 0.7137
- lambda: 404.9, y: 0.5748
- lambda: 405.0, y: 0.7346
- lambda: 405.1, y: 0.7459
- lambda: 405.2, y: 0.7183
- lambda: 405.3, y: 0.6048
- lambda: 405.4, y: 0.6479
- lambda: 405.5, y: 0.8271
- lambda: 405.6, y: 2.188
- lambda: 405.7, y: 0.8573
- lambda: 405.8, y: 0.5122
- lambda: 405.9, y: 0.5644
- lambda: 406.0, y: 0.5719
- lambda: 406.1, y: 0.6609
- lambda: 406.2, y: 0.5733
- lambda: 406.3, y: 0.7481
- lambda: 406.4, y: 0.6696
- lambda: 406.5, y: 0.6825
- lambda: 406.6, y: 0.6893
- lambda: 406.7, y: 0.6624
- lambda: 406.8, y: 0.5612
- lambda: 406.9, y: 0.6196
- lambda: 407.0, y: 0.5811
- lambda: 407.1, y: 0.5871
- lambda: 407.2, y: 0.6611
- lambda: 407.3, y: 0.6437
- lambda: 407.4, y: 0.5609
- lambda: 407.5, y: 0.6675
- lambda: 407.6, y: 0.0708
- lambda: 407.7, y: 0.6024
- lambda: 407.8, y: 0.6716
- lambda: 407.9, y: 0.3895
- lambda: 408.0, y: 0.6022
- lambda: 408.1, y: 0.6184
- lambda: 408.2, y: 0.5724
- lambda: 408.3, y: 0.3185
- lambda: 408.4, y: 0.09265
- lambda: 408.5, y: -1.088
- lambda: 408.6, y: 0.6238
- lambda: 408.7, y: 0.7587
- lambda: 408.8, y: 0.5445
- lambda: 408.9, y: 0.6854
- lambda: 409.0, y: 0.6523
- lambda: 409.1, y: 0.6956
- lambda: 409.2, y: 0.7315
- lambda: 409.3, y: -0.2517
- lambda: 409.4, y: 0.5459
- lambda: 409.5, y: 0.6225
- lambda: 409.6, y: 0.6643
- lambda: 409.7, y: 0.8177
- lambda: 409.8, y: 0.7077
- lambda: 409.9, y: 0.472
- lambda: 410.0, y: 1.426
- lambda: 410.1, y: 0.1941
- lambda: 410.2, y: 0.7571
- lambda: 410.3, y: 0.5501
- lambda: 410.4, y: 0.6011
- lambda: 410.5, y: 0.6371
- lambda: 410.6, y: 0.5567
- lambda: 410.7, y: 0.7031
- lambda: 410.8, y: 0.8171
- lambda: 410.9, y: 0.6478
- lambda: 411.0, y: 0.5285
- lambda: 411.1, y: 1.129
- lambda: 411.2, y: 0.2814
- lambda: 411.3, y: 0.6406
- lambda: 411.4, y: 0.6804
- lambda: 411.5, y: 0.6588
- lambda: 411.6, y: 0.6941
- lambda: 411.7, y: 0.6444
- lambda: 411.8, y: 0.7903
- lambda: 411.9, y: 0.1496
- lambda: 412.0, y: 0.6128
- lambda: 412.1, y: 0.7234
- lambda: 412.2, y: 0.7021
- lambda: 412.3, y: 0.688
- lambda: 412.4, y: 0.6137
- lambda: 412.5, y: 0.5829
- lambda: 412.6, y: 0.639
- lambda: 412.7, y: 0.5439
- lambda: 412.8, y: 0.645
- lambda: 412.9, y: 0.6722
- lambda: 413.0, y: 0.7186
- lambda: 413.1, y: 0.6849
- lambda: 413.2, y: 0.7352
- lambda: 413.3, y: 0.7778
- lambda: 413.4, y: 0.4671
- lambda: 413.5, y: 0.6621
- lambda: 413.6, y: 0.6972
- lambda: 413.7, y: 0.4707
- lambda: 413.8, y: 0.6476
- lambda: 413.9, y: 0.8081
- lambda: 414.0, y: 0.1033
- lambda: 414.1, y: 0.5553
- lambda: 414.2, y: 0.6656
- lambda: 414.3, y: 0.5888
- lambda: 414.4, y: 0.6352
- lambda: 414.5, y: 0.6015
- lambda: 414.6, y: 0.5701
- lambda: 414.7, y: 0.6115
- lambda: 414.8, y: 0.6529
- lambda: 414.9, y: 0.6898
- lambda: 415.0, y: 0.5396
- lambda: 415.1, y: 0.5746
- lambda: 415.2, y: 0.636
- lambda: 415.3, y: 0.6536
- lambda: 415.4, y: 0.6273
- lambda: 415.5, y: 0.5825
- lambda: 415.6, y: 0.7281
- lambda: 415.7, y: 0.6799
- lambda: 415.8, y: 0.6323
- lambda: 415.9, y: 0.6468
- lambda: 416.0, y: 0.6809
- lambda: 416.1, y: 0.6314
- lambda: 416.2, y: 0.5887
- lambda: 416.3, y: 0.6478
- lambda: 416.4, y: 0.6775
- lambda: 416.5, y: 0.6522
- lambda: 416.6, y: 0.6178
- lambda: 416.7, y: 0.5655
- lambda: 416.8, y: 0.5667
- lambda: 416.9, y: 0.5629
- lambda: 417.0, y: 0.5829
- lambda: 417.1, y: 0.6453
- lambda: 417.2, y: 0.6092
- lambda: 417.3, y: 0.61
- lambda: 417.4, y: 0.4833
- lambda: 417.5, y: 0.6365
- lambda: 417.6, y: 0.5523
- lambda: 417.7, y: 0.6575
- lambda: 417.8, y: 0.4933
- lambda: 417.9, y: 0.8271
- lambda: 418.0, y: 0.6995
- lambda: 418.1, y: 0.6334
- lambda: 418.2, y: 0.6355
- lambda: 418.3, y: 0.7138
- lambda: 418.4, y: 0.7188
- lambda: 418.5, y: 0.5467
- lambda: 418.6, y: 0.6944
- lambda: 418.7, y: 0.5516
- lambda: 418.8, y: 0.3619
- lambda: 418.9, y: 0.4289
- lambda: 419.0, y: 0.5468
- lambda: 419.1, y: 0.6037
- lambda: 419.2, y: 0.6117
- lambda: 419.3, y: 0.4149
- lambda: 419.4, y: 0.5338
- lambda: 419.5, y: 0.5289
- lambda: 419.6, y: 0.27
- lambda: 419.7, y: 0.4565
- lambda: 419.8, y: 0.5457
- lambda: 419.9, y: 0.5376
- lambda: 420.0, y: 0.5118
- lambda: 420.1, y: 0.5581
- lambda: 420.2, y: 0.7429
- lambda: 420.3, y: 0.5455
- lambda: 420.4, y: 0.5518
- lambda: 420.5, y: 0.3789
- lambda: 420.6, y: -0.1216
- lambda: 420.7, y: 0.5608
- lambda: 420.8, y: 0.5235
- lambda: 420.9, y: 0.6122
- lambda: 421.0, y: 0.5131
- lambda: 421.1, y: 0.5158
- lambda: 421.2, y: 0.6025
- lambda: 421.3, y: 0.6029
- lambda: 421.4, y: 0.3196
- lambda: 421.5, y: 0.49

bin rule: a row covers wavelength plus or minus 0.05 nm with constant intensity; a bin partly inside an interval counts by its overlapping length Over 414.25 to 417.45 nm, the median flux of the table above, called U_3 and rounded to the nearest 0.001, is 0.623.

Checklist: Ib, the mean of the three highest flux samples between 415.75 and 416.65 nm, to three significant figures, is 0.670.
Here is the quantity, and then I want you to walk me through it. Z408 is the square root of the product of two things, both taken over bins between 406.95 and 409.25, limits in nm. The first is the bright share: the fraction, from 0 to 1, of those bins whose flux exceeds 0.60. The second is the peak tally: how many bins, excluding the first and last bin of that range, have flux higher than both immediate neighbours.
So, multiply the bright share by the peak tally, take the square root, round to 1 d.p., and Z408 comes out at 1.8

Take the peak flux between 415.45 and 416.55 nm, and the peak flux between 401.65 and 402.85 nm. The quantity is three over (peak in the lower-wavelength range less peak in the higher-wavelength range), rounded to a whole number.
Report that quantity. 21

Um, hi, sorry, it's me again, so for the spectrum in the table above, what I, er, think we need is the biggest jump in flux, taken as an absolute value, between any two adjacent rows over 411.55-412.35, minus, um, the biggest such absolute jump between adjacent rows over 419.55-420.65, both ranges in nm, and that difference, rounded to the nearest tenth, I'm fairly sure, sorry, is 0.1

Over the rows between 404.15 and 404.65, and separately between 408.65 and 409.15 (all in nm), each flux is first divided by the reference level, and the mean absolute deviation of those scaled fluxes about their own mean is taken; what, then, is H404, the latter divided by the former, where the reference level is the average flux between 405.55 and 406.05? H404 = 0.6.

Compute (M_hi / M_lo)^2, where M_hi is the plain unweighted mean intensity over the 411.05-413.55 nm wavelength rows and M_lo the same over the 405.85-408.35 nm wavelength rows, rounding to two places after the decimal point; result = 1.23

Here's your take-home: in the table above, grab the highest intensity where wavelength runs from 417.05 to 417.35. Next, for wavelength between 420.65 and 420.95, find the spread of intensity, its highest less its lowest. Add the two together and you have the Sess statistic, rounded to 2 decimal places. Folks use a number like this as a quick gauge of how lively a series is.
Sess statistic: 0.73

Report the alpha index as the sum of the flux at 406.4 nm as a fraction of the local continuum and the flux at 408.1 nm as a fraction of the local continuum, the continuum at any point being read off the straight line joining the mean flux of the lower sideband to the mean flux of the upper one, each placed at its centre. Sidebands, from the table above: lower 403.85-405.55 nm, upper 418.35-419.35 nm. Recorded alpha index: 2.00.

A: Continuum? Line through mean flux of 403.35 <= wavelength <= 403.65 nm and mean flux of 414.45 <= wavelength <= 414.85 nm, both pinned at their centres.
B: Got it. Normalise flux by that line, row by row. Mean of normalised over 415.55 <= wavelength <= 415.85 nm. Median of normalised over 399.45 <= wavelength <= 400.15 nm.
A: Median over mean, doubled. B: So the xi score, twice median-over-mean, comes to 2.12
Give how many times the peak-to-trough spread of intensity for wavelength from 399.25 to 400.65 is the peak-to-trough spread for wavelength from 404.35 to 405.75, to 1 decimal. 0.1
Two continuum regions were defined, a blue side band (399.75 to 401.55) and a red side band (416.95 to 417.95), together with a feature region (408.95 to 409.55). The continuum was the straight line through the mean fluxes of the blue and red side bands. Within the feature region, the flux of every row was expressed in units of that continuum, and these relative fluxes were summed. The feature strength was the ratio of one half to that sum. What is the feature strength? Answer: 0.10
